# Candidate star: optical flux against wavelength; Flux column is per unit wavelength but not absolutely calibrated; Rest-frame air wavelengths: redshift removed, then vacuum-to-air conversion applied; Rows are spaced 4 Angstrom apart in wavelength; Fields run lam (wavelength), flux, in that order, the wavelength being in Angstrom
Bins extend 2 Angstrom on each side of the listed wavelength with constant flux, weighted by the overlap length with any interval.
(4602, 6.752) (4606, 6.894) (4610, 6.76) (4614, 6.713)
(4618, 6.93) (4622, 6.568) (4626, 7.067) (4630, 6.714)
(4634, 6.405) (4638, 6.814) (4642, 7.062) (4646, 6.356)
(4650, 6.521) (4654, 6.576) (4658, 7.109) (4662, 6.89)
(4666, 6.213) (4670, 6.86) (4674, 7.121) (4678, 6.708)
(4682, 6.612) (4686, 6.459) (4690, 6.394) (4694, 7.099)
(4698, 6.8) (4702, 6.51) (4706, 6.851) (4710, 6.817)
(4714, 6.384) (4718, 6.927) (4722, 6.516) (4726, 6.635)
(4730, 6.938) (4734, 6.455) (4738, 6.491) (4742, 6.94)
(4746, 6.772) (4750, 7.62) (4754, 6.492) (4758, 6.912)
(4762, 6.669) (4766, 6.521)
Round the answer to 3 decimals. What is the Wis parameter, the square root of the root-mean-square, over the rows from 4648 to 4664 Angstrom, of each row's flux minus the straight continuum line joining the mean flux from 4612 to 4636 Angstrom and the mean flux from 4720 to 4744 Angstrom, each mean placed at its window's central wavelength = 0.499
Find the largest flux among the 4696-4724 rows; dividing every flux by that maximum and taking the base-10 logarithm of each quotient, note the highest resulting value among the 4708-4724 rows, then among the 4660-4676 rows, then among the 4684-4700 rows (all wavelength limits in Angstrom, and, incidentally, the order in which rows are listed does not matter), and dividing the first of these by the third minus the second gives 0.0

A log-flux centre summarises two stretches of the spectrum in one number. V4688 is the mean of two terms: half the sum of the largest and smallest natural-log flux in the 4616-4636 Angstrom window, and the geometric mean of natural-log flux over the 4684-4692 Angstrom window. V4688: 1.88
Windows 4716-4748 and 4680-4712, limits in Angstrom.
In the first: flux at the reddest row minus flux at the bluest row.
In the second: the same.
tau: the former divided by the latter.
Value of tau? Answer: -1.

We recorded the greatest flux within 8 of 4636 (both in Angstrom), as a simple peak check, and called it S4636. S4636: 7.062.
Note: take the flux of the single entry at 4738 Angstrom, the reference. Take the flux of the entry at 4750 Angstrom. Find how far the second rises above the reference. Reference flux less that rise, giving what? 5.4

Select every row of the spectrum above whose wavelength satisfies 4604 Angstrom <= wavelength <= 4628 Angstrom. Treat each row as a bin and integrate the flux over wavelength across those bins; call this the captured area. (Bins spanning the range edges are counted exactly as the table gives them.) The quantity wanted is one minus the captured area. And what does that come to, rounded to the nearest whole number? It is -163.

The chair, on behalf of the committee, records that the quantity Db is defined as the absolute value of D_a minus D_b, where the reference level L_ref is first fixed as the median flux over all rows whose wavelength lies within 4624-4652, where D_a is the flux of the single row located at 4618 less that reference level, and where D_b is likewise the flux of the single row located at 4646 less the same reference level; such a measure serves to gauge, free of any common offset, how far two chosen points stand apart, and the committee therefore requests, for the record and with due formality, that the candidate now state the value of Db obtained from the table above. 0.57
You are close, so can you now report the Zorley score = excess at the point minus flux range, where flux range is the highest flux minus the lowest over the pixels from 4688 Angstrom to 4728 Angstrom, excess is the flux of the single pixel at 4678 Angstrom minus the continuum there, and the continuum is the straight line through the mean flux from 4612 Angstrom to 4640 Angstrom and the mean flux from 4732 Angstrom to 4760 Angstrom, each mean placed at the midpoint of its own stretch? -0.78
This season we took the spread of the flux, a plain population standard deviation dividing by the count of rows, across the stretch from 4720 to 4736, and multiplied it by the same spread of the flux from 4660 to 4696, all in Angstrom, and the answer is 0.055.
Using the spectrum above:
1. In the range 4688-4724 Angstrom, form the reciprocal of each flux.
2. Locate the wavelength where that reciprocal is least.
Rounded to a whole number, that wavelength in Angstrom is 4694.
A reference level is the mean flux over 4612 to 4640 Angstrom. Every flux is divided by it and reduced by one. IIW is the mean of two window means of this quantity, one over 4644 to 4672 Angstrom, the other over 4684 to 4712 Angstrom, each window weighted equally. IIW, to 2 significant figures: -0.010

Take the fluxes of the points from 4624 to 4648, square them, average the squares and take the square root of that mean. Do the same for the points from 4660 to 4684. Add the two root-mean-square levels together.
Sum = 13.5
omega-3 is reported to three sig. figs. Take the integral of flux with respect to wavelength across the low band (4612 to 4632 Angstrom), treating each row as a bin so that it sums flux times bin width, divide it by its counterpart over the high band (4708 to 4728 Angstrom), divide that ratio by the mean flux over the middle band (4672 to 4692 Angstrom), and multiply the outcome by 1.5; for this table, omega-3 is 0.230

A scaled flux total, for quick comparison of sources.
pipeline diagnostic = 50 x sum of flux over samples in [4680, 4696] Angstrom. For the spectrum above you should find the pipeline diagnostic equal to 1328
